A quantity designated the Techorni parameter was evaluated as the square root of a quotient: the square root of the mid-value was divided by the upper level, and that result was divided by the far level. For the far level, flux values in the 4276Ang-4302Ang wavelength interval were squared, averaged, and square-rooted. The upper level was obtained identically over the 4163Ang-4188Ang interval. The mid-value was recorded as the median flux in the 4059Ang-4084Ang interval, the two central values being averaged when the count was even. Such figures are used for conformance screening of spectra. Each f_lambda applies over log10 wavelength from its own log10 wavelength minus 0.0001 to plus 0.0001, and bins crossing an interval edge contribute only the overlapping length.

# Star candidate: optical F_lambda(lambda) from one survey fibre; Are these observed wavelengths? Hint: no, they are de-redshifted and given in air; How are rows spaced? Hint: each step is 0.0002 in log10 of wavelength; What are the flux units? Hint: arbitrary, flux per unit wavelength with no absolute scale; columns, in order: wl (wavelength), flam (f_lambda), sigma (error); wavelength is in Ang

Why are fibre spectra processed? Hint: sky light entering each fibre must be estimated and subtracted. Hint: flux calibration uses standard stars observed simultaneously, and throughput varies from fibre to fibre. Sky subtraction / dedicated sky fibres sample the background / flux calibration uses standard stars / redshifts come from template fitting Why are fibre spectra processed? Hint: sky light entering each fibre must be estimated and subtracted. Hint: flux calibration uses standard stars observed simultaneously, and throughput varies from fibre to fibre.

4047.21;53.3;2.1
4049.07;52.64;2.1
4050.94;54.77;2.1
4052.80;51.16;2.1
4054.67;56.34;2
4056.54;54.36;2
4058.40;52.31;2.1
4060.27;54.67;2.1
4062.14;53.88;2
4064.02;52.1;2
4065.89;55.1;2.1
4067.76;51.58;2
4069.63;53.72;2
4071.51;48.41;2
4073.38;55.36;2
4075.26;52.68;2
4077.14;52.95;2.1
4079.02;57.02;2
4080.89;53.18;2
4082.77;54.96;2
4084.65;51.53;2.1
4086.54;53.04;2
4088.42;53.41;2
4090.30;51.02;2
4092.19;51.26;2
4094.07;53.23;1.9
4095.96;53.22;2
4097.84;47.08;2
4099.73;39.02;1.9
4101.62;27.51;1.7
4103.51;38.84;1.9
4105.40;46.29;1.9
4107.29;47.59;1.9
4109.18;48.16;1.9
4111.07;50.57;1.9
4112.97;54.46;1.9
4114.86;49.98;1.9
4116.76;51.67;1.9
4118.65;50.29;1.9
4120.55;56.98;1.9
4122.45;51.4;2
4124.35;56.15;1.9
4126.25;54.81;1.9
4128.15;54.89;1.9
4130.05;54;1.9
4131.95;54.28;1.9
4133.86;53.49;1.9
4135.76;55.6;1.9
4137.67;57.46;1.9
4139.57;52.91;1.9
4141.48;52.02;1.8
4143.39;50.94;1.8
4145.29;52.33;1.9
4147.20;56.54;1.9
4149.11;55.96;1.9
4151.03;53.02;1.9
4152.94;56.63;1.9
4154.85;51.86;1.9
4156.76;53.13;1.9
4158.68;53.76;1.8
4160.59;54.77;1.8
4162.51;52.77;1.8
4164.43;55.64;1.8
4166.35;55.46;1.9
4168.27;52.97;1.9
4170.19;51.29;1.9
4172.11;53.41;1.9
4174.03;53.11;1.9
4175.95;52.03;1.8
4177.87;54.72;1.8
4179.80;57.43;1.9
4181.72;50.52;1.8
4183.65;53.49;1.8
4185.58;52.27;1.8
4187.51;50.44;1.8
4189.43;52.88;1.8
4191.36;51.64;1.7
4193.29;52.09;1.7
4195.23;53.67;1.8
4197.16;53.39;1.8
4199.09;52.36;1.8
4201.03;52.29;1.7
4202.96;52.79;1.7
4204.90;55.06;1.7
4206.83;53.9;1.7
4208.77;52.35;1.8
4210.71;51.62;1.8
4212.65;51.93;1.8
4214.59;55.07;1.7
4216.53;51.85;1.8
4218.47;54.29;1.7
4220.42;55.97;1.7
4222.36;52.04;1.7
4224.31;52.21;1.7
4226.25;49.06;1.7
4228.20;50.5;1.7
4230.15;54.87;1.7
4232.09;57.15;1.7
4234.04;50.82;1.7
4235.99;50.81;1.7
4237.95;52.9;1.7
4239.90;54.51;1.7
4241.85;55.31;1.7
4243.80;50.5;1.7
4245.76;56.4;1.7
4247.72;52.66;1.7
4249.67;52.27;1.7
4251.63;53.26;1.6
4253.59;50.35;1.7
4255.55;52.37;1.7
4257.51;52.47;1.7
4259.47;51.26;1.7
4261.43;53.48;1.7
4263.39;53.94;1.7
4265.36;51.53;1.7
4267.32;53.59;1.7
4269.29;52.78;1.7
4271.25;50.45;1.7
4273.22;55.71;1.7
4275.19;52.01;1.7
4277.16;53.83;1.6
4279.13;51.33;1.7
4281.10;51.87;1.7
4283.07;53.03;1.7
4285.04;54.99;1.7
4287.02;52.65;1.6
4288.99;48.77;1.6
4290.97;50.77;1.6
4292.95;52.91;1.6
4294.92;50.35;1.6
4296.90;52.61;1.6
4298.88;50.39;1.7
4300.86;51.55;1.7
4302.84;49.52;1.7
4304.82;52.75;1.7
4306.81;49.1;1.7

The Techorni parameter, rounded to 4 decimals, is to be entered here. 0.0514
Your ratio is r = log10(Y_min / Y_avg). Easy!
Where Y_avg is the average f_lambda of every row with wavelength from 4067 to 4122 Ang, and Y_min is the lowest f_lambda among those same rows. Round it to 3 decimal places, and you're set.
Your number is -0.261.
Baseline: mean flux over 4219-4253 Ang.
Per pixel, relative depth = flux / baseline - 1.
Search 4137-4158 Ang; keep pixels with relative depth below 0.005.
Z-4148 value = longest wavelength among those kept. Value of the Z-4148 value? 4156.76 Ang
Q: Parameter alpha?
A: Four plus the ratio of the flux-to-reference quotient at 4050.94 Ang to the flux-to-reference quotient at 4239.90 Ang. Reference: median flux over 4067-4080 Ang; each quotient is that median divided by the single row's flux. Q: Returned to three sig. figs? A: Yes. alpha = 5.00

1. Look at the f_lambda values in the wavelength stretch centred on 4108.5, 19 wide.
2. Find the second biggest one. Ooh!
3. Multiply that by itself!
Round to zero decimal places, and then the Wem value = 2670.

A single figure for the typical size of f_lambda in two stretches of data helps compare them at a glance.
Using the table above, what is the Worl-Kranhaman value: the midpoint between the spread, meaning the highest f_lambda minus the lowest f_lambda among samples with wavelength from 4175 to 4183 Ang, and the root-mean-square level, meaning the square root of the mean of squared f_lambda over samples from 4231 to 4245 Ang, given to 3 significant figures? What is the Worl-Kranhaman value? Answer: 30.1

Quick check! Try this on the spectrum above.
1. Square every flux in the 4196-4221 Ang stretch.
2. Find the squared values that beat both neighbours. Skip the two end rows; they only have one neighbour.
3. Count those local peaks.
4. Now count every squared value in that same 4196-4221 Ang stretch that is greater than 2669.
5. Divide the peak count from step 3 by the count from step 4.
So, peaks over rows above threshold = 0.17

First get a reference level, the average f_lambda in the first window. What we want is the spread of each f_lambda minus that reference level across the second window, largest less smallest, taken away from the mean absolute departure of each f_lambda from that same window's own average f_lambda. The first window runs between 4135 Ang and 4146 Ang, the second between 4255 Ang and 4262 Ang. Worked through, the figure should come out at -1.6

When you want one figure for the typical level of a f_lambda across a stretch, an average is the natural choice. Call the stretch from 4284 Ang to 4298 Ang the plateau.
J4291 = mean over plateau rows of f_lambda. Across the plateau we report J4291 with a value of 51.9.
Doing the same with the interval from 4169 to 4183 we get 53.2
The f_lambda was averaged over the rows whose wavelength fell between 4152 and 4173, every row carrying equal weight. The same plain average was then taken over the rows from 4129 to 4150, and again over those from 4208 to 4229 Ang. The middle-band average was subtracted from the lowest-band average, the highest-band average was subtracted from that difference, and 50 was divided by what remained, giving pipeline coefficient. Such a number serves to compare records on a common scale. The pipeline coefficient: -0.960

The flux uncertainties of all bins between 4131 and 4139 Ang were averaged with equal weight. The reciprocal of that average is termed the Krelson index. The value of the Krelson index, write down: 0.526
